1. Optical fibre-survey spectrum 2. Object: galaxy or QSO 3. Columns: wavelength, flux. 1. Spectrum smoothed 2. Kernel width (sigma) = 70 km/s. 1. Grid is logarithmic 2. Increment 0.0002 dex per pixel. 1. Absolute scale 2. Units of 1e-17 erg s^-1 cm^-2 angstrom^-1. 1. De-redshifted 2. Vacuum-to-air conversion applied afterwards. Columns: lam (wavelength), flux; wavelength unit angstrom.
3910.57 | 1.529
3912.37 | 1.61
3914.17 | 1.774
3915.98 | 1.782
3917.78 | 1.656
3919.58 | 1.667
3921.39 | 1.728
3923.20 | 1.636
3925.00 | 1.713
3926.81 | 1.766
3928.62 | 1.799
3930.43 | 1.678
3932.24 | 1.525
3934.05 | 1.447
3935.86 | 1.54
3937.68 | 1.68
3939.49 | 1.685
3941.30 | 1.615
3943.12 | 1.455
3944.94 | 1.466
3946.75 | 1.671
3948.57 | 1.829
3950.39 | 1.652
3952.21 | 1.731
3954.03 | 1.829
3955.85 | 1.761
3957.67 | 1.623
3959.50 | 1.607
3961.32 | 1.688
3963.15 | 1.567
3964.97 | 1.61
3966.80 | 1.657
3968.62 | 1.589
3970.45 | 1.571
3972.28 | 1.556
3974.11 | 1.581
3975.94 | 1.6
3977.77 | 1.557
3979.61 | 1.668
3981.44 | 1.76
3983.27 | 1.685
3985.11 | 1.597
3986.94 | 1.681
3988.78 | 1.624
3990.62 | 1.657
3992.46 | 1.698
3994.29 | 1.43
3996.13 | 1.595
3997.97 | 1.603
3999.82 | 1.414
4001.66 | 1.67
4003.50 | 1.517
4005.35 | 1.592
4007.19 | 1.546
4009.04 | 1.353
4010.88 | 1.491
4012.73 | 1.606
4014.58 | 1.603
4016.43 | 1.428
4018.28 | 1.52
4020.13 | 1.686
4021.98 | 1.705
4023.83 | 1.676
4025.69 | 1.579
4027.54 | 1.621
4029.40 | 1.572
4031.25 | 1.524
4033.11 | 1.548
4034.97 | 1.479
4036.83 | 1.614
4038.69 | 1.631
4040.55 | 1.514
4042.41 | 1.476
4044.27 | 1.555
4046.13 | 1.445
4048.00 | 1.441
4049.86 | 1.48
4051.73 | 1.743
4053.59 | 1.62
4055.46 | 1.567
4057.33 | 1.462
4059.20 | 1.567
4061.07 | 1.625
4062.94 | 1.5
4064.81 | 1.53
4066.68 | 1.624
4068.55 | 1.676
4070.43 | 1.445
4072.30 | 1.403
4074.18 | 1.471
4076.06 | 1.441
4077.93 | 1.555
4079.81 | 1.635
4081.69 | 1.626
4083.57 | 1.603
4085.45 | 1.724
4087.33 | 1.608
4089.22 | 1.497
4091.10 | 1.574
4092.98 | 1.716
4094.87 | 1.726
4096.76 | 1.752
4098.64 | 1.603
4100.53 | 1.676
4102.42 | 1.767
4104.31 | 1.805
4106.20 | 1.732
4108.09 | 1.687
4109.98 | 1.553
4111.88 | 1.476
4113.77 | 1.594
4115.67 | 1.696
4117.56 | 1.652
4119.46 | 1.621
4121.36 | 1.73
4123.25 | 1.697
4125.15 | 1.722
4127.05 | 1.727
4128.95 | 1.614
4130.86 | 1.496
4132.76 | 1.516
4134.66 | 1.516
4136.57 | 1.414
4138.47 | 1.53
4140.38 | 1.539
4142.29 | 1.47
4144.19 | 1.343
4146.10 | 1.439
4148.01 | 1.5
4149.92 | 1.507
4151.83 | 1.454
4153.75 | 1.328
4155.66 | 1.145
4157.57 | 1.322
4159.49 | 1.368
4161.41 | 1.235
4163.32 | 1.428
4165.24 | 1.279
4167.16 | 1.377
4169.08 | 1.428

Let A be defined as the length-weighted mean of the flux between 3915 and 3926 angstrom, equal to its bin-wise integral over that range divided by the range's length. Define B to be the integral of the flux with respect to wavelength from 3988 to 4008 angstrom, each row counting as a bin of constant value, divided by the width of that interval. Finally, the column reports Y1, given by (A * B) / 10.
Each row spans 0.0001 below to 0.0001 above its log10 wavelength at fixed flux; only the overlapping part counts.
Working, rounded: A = 1.70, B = 1.58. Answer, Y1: 0.268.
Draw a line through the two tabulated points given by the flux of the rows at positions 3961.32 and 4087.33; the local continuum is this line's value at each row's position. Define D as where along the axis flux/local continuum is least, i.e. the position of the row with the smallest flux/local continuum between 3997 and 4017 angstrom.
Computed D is 4009.04 angstrom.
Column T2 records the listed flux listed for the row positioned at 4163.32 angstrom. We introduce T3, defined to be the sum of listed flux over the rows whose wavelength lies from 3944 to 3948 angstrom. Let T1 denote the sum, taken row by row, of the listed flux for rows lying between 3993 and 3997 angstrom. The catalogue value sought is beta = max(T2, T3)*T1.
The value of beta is 9.5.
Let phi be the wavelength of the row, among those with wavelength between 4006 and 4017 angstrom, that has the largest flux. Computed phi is 4012.73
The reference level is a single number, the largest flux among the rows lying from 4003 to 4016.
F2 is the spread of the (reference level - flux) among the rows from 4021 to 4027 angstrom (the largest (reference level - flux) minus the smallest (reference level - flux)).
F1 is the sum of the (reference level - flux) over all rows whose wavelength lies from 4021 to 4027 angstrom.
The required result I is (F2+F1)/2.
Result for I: -0.01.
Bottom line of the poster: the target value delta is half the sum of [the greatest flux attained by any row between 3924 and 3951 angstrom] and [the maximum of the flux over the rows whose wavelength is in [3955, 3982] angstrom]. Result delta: 1.795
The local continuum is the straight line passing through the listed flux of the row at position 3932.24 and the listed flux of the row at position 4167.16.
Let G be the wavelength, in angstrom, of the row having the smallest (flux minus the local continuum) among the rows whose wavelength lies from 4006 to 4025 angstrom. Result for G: 4009.04 angstrom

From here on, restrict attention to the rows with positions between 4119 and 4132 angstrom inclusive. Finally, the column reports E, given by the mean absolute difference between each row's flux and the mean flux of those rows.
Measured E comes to 0.070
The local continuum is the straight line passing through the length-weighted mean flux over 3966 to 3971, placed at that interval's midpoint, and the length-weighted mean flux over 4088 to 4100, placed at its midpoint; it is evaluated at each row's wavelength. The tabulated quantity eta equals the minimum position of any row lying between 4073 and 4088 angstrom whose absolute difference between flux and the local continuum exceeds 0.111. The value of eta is 4074.18 angstrom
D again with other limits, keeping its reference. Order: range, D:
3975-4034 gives 4009.04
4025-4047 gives 4046.13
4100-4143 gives 4136.57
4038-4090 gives 4072.30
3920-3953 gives 3934.05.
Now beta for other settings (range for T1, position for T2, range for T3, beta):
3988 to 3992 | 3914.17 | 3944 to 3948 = 10.3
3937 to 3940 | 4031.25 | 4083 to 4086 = 11.2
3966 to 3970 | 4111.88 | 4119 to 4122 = 10.9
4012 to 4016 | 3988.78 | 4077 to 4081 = 10.2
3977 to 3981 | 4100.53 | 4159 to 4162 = 8.4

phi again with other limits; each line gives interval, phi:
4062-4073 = 4068.55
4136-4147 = 4140.38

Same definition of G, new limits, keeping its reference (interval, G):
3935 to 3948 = 3943.12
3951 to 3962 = 3959.50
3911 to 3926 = 3912.37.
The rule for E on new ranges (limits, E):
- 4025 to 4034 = 0.026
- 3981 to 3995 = 0.068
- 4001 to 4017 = 0.077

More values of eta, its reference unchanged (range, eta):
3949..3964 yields 3952.21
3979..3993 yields 3981.44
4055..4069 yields 4057.33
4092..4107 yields 4102.42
